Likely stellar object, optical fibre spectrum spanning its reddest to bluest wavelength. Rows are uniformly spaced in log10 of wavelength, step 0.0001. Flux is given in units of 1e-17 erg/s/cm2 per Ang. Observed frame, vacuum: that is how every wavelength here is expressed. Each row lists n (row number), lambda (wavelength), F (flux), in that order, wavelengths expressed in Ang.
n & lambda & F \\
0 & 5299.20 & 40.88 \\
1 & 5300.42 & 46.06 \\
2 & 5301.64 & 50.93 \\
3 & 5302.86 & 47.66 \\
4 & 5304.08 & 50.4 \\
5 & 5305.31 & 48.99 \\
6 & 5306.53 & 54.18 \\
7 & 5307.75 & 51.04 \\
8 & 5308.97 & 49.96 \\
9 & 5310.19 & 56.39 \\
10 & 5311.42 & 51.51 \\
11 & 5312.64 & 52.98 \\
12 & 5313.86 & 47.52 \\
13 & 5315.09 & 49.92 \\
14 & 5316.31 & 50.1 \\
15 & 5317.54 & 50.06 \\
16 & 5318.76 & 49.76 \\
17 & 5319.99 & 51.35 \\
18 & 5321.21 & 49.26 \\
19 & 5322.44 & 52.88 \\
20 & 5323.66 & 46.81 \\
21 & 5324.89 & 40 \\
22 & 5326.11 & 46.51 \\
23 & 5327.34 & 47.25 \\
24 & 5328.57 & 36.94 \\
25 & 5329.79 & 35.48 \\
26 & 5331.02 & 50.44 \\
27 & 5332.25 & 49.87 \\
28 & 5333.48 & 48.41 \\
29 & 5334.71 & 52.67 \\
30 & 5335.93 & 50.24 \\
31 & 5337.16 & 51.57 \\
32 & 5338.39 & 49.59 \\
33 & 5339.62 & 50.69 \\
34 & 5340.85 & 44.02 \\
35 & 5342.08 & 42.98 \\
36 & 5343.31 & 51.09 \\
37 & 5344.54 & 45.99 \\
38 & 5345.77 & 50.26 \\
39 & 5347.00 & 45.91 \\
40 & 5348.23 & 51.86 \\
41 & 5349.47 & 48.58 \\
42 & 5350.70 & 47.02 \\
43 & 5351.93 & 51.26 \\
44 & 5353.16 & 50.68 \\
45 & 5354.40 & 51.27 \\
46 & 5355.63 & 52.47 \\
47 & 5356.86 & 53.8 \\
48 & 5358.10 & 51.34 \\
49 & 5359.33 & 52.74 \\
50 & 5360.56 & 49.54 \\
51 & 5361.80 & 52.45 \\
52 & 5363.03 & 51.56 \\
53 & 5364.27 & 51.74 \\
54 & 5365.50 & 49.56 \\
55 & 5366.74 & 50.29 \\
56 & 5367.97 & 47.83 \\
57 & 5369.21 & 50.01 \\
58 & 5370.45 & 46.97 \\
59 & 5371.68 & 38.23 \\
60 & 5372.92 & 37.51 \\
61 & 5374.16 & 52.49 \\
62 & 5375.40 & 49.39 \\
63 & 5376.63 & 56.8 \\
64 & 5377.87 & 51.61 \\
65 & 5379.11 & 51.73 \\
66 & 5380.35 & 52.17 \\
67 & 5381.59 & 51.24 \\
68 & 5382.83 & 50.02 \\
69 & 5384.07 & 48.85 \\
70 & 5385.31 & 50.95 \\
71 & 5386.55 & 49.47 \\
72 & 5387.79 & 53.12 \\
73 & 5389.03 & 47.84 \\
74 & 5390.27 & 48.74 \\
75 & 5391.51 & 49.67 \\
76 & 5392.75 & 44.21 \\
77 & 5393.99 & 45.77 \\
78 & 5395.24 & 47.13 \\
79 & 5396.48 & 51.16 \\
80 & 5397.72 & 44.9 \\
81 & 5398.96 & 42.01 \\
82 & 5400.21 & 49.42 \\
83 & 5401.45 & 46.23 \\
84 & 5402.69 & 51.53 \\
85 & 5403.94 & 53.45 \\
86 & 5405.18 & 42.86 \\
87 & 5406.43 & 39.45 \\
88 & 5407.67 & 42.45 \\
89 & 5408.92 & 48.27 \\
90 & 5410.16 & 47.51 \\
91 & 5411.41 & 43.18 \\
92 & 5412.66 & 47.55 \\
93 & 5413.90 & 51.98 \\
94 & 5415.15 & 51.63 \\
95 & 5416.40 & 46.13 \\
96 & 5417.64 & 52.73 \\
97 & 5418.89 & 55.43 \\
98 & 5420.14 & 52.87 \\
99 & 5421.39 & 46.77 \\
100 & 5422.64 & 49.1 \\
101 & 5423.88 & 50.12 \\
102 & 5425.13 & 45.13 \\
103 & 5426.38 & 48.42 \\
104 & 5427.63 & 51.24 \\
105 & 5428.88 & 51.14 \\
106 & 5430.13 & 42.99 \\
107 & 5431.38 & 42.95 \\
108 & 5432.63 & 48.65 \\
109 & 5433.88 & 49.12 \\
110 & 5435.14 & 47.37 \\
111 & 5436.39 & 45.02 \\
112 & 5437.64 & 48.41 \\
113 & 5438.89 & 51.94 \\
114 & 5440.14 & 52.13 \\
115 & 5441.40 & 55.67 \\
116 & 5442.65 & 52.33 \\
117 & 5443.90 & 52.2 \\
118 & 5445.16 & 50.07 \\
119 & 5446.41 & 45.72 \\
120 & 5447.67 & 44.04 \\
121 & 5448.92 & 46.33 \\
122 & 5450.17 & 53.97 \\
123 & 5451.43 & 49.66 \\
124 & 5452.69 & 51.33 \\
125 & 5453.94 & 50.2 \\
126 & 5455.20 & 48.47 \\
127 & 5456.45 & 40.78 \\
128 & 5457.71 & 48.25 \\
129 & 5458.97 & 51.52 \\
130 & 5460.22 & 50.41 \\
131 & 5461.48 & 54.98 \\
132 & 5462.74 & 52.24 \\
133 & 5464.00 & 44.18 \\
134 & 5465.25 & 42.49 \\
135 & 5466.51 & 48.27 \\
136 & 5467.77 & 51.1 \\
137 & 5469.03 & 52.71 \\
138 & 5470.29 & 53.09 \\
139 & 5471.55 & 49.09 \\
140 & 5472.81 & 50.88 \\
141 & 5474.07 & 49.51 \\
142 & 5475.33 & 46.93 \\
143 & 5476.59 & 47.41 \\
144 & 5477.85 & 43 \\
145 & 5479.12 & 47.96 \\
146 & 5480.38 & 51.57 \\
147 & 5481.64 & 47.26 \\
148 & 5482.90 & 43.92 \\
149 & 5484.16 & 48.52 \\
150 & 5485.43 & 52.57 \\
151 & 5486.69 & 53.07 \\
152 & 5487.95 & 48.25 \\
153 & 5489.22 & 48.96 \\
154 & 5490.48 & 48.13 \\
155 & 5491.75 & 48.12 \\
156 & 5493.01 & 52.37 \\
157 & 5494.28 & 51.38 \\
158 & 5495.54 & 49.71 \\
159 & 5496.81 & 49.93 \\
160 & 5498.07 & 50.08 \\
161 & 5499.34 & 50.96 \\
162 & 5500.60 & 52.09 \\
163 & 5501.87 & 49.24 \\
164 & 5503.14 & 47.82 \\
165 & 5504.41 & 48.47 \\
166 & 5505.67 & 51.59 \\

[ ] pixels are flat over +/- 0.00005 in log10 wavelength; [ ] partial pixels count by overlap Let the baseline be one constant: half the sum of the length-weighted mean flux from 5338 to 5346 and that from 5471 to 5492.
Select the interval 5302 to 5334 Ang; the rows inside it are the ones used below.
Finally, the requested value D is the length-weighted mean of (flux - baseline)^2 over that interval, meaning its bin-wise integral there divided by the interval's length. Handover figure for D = 22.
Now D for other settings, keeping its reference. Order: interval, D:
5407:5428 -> 13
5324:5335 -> 42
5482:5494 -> 9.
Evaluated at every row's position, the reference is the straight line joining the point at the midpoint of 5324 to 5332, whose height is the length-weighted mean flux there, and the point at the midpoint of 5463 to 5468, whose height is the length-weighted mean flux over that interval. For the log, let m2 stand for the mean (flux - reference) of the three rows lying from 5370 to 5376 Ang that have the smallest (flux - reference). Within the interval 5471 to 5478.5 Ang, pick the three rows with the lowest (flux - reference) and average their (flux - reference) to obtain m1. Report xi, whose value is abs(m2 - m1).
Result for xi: 2.3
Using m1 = -1.1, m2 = -3.4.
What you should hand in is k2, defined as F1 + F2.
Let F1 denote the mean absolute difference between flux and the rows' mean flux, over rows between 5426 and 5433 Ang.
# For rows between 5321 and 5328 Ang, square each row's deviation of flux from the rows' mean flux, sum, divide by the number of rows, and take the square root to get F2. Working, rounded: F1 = 3.1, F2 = 3.9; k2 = 7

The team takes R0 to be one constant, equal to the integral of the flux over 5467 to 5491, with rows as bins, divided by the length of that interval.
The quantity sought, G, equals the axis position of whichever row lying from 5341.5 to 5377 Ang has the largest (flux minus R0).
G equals 5376.63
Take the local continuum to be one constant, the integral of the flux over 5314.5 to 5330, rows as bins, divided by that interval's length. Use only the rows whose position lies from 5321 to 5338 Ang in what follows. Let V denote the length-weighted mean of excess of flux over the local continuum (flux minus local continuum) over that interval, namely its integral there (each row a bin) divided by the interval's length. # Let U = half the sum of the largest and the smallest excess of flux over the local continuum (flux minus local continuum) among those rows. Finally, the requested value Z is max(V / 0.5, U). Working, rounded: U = -2.8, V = 0.1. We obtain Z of 0.1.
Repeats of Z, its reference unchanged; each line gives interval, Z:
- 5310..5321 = 7.7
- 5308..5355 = 3.5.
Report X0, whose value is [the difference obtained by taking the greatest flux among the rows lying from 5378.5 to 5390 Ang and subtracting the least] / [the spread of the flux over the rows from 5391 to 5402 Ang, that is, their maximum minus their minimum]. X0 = 0.58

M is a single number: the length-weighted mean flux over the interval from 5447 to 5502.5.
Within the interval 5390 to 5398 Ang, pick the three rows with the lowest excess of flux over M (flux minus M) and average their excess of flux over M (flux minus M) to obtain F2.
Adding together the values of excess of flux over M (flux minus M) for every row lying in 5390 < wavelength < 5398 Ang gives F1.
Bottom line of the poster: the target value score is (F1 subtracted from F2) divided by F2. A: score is -2.0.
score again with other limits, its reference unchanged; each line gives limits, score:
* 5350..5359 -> -28.8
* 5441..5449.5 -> 1.5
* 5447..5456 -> 0.9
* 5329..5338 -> -0.2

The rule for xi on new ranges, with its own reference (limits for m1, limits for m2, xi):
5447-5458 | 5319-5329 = 0.5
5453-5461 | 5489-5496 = 1.7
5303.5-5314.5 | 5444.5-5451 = 6.9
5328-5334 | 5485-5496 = 4.0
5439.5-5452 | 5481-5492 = 0.1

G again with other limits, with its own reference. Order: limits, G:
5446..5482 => 5461.48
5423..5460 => 5441.40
